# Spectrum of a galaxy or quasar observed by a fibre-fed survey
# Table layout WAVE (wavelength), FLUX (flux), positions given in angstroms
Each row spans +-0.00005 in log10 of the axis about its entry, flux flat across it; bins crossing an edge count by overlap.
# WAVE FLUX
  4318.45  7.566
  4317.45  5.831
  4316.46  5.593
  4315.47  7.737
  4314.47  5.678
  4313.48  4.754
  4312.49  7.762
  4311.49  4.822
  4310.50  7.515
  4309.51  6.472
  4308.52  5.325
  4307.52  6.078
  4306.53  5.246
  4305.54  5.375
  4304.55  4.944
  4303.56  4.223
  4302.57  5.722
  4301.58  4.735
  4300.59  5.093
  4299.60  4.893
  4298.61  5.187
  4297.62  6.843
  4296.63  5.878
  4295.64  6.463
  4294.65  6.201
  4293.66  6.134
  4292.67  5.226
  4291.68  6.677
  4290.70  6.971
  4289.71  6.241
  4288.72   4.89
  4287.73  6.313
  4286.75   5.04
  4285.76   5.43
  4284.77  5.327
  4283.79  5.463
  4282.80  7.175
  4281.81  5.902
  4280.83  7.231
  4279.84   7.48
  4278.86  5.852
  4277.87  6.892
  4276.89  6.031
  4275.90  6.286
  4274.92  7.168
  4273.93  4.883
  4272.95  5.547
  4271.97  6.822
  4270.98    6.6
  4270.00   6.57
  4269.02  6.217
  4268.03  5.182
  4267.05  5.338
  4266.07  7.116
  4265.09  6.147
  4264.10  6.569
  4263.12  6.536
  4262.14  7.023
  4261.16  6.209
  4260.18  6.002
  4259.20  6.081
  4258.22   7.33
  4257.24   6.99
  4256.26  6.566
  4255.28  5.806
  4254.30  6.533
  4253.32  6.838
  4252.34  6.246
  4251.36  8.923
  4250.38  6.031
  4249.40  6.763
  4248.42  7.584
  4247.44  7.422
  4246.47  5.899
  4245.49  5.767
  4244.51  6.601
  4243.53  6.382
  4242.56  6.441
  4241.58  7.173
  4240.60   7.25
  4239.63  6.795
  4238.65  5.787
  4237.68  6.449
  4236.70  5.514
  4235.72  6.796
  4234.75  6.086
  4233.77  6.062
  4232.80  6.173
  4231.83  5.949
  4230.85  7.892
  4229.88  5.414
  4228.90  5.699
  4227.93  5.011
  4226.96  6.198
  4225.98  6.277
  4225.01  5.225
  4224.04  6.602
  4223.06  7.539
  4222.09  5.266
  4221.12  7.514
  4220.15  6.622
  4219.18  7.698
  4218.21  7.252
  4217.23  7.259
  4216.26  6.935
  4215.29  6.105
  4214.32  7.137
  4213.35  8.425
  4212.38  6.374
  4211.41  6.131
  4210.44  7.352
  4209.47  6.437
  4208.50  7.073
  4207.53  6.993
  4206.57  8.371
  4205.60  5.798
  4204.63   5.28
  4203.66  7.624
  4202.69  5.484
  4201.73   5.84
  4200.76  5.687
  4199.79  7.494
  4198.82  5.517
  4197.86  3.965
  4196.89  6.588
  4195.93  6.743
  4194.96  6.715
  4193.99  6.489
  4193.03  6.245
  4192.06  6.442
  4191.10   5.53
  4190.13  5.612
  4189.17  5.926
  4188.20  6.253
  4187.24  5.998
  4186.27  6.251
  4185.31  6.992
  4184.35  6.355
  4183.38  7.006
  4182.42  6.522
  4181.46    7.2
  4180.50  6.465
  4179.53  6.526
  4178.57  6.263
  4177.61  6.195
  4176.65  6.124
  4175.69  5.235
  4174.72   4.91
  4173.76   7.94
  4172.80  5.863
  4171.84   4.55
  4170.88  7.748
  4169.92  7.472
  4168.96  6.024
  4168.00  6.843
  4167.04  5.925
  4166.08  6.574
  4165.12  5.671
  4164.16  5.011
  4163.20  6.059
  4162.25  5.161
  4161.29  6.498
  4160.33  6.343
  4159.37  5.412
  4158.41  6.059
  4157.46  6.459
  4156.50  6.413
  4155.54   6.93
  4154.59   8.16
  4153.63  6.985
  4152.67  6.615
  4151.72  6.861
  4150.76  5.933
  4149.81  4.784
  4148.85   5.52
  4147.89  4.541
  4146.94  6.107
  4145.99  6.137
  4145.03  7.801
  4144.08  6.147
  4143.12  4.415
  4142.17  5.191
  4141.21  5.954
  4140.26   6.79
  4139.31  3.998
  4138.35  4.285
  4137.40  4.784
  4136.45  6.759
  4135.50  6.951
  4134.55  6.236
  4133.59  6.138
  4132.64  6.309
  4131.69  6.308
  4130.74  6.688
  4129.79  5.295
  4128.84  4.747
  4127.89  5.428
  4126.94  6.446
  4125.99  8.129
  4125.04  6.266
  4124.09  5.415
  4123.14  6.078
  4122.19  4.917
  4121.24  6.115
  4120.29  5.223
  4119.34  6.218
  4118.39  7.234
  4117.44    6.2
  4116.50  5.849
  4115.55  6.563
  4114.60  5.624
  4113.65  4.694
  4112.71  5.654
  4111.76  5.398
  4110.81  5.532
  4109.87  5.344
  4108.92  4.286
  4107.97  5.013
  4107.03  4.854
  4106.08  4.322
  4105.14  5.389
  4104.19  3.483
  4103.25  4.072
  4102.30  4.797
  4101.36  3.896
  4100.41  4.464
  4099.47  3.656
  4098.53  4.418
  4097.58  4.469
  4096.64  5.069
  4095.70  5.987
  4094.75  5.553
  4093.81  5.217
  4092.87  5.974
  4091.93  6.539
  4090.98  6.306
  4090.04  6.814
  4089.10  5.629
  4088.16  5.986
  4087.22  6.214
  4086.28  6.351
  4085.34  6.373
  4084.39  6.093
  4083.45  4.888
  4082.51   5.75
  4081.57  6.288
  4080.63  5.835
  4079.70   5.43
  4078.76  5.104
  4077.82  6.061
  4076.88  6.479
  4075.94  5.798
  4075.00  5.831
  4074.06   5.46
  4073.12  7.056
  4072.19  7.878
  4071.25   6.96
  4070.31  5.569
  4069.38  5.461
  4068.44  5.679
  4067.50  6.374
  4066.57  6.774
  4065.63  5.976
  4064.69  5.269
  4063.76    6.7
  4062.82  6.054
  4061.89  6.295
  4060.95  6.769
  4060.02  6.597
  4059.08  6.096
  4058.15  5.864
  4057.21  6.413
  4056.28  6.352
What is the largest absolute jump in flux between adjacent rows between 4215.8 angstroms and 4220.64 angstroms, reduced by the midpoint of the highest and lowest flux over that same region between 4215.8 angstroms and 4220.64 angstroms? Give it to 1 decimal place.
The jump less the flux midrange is -6.1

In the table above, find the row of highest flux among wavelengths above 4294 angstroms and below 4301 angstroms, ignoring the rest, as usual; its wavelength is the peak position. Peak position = 4297.62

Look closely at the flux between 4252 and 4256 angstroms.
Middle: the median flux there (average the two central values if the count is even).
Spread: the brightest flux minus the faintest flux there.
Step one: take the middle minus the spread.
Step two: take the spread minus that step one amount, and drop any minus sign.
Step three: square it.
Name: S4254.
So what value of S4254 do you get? 19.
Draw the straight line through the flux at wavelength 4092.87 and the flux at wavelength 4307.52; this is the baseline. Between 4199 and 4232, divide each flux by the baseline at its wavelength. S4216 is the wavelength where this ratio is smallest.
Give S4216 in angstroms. 4227.93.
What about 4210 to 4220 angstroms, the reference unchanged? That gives 4215.29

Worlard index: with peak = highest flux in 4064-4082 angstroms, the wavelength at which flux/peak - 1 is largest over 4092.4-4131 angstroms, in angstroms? 4125.99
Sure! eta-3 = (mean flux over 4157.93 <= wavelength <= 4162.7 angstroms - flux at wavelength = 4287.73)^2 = 0.2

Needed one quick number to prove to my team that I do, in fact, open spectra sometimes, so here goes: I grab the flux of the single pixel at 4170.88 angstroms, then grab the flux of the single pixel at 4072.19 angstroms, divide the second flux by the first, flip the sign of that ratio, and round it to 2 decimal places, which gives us -1.02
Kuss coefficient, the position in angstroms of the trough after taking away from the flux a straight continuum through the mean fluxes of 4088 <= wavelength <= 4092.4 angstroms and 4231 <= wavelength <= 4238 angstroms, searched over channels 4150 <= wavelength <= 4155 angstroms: 4150.76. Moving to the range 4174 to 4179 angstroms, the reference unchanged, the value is 4174.72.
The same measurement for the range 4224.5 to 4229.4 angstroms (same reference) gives 4227.93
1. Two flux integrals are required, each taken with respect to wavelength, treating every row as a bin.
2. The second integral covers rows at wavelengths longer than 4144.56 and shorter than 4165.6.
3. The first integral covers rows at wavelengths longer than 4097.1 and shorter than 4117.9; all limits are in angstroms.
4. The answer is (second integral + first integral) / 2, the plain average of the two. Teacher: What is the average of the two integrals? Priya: 116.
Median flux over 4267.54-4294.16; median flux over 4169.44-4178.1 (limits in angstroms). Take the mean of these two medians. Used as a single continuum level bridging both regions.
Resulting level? 6.17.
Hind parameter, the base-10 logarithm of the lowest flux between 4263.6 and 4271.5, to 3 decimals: 0.714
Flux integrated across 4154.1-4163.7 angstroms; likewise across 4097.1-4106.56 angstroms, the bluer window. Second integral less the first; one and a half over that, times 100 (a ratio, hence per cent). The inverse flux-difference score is -7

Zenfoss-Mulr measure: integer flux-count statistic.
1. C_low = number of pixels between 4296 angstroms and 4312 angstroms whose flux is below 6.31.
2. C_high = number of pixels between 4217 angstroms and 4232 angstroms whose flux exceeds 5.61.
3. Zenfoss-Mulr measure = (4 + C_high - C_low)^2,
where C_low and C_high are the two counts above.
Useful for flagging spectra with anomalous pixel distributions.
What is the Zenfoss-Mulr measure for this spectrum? 9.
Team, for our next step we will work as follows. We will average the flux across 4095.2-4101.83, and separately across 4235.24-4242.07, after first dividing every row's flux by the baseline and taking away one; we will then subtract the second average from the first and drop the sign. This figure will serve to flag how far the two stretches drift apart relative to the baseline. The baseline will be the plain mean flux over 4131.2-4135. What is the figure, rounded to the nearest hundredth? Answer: 0.32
